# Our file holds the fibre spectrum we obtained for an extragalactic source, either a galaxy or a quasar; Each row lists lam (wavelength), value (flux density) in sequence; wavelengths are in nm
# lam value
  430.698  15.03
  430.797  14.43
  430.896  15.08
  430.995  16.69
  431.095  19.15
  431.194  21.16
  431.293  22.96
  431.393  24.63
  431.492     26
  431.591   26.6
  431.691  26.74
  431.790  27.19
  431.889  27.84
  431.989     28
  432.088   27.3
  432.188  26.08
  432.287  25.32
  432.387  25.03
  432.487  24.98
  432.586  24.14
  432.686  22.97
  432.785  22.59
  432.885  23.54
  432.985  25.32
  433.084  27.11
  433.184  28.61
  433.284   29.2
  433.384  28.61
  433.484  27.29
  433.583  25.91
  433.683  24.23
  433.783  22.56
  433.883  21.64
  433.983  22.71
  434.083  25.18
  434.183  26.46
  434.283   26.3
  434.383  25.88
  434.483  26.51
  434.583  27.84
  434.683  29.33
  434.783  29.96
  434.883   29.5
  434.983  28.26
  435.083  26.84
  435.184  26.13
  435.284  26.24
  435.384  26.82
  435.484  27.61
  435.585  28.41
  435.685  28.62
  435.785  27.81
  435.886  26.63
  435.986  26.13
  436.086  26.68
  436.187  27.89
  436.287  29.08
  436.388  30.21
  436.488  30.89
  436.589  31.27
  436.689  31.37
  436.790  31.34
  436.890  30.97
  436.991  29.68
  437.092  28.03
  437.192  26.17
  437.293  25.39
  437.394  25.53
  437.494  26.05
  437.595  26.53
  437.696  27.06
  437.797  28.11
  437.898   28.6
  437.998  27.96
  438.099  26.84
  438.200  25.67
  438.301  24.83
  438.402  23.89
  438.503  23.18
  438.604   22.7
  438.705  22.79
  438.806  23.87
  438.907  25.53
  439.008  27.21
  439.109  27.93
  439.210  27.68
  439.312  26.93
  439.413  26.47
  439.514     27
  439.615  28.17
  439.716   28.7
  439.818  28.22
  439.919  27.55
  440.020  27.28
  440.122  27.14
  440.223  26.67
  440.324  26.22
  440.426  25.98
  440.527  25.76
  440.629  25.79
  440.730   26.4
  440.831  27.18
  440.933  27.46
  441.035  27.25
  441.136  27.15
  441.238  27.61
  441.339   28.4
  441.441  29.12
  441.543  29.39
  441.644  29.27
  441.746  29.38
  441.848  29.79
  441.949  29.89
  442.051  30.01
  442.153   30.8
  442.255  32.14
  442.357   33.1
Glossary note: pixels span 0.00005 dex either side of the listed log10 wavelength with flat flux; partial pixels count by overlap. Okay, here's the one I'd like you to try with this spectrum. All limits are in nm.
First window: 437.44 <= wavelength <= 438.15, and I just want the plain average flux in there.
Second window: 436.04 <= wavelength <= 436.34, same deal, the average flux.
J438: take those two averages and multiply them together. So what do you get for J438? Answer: 761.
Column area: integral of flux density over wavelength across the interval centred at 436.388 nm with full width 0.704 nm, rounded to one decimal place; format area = 20.8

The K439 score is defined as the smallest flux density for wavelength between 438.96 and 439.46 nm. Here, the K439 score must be 26.47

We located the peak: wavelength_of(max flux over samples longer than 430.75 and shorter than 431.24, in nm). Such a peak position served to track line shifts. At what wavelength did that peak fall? 431.194 nm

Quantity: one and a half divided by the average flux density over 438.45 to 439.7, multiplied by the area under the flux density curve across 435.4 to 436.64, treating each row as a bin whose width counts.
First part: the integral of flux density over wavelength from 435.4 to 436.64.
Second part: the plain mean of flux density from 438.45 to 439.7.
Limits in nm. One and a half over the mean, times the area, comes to 2.0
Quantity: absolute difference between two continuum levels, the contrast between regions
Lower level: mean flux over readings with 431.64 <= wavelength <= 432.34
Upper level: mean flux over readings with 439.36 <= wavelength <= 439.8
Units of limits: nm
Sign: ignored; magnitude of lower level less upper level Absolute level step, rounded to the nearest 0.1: 0.7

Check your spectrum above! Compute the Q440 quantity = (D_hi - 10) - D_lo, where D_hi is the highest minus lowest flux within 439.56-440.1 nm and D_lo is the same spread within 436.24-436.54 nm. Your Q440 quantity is -10.4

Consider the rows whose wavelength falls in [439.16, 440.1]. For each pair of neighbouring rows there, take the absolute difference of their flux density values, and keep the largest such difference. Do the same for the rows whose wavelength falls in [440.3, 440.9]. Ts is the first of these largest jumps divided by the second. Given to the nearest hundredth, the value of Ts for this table 1.50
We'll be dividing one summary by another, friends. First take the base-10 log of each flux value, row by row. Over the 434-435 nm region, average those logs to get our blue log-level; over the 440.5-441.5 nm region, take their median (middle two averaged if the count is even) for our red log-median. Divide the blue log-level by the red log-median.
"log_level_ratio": 1.00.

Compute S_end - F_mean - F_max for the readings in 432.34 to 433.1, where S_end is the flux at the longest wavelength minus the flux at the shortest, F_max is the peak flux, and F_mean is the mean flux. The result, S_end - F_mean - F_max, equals -49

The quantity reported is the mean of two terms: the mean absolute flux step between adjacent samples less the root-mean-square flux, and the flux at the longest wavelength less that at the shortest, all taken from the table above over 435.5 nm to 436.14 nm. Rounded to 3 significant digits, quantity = -14.2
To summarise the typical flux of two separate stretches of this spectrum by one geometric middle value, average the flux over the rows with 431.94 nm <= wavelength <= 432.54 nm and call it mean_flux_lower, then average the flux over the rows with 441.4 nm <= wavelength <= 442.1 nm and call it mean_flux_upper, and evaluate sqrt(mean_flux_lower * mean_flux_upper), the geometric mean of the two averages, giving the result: 27.8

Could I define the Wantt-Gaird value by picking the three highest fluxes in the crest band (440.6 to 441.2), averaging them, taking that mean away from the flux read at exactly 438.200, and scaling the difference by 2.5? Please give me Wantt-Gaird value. -4.1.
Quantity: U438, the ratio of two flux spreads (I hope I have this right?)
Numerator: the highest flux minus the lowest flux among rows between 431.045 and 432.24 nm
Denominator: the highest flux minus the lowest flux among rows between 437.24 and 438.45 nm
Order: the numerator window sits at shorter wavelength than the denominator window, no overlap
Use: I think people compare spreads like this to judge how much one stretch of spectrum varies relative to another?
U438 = 1.9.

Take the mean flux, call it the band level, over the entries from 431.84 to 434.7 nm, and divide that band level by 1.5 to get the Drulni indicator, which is 17.2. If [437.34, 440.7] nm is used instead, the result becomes 17.6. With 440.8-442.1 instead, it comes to 19.1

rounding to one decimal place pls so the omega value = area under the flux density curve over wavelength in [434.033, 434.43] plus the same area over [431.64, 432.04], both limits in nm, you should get 21.3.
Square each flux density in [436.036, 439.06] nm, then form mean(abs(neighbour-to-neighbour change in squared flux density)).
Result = 45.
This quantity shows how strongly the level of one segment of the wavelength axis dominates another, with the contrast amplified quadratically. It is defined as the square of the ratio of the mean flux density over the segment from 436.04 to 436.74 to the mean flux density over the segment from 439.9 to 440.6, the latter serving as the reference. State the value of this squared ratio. 1.24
